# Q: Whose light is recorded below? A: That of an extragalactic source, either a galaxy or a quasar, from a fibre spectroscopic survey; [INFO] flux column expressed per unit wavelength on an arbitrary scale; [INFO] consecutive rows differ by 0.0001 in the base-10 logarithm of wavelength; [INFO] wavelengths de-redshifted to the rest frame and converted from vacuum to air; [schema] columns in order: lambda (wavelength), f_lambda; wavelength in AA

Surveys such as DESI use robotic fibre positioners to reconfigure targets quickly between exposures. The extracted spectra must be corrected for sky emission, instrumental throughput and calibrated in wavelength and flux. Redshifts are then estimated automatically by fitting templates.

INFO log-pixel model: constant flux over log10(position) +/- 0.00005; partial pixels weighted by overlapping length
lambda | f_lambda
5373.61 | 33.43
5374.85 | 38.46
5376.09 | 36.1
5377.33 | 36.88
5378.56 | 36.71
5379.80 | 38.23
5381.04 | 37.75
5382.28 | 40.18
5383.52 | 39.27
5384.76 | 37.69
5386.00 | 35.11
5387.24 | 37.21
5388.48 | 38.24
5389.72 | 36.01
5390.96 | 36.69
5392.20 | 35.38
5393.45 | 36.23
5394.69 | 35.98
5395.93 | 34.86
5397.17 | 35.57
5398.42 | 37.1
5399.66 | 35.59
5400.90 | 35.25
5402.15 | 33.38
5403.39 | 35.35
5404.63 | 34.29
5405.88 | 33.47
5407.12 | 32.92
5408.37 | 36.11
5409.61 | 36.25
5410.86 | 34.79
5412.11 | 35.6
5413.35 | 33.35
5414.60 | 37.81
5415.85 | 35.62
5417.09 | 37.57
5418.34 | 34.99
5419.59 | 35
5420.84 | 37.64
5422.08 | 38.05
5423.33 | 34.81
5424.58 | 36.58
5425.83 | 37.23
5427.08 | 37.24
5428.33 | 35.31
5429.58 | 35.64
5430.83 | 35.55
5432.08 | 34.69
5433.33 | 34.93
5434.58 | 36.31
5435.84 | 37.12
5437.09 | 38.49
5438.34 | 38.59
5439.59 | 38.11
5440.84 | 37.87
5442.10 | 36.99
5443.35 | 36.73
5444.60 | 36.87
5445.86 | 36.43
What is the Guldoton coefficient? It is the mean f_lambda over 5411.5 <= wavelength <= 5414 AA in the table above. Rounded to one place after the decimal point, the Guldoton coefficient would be 34.5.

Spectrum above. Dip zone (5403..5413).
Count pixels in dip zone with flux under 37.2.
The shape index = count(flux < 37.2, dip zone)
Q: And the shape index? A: 8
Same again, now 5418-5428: 4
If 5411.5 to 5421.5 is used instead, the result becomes 5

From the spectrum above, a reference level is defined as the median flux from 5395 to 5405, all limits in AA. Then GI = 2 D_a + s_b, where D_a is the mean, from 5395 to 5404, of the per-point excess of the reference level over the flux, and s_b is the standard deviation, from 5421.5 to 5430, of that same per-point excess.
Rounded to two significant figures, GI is 1.1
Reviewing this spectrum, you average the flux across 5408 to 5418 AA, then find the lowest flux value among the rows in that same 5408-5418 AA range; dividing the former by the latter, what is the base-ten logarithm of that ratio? 0.032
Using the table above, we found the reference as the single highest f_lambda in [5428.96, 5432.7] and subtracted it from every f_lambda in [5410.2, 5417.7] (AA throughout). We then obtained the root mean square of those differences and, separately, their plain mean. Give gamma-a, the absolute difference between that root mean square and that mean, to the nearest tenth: 1.4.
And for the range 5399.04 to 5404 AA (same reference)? 1.9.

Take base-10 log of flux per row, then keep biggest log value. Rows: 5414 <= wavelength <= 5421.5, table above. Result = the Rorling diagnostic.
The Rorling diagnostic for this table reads 1.58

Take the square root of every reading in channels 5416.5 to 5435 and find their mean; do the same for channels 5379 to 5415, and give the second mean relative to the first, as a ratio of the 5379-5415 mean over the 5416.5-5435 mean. 1.00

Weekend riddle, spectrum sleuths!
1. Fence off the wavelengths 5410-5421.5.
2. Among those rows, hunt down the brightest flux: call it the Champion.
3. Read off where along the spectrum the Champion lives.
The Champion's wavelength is 5414.60 AA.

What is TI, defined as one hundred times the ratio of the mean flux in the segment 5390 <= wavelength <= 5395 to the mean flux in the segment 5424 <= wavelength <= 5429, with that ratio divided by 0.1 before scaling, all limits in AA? 986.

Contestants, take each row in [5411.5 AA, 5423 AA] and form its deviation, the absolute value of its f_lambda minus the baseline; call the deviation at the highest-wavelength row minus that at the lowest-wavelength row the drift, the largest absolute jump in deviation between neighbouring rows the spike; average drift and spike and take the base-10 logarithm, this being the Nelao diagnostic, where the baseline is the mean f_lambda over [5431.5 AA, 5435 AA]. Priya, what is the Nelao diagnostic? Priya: 0.37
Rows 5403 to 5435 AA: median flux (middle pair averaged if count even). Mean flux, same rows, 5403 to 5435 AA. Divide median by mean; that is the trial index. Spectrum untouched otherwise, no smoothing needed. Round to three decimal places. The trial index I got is 0.998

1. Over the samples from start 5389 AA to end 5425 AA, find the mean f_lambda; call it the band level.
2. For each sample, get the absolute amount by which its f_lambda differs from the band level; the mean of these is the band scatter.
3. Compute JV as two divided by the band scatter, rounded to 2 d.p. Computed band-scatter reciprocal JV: 1.94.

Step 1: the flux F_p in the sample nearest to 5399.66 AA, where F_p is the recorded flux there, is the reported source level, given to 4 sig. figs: 35.59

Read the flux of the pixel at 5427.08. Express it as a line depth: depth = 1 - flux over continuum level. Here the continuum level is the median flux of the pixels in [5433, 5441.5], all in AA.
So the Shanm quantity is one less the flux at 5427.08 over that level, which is 0.02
